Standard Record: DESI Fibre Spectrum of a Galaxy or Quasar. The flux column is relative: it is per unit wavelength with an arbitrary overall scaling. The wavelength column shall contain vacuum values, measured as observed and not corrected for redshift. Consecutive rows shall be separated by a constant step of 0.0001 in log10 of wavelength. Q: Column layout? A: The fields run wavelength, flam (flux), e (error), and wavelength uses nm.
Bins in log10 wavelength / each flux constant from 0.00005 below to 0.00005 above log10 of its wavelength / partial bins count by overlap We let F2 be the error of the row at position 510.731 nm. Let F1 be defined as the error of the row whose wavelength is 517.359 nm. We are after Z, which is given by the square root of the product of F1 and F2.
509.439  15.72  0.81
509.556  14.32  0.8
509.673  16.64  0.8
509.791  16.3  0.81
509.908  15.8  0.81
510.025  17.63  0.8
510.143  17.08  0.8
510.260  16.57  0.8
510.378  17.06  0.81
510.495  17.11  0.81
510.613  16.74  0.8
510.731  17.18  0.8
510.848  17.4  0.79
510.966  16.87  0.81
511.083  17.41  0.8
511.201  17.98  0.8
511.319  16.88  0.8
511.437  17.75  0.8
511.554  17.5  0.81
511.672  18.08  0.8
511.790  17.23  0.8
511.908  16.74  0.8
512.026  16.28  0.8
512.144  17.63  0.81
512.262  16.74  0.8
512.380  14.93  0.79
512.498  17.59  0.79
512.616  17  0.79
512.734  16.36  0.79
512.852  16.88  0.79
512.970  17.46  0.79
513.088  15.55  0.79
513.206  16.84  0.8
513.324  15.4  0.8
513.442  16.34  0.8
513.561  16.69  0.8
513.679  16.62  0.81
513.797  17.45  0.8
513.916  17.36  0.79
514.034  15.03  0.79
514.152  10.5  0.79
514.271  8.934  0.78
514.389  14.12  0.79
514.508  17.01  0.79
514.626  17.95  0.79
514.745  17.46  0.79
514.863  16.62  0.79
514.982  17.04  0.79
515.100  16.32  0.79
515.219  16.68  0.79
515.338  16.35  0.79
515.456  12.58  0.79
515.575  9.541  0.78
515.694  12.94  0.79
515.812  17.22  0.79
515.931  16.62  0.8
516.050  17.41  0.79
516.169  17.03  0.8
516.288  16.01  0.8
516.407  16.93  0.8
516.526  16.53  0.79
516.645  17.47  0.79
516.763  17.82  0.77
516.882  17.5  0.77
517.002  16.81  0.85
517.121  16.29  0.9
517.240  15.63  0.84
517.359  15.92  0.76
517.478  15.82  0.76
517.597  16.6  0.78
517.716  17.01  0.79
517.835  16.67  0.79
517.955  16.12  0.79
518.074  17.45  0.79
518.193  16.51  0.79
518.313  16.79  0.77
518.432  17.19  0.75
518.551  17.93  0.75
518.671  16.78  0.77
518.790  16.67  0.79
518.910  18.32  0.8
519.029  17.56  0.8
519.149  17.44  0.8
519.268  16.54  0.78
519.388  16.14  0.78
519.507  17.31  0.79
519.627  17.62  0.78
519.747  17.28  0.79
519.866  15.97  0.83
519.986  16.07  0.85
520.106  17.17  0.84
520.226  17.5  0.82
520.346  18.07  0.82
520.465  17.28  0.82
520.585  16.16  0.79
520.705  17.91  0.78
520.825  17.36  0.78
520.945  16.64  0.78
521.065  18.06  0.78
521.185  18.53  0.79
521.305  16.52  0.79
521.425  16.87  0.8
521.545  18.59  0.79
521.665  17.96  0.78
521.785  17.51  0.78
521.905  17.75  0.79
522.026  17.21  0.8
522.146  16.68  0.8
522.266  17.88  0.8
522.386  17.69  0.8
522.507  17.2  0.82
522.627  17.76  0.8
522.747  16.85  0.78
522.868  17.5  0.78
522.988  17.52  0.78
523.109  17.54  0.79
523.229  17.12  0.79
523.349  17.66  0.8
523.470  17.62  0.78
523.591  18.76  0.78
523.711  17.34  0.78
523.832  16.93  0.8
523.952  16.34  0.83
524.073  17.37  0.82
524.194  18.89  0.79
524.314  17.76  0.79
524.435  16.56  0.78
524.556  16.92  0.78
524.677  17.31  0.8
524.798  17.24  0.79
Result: 0.780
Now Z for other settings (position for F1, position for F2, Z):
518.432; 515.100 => 0.770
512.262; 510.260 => 0.800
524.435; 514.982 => 0.785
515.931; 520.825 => 0.790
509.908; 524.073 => 0.815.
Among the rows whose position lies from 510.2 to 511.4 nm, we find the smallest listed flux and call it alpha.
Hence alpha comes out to 16.57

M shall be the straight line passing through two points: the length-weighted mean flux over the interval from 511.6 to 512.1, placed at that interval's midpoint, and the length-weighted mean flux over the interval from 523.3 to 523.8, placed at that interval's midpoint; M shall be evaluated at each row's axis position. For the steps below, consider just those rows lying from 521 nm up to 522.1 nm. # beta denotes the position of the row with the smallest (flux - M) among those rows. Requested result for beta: 521.305 nm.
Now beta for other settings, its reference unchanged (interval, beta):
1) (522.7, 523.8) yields 522.747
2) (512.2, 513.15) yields 512.380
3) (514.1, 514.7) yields 514.271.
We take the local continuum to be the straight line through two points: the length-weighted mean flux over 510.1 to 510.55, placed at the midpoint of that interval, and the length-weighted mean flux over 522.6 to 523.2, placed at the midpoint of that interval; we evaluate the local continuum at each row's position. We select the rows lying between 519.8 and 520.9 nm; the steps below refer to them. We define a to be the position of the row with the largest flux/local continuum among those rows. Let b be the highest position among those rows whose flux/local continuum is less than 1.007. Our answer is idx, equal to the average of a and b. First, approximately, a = 520.346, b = 520.825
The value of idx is 520.59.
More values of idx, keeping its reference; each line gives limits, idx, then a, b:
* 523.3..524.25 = 524.13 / 524.194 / 524.073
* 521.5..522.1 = 521.79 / 521.545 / 522.026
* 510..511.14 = 510.50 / 510.025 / 510.966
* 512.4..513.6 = 513.03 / 512.498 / 513.561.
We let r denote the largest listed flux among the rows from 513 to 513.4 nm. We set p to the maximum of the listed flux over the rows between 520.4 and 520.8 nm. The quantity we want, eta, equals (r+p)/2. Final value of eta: 17.4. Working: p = 17.91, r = 16.84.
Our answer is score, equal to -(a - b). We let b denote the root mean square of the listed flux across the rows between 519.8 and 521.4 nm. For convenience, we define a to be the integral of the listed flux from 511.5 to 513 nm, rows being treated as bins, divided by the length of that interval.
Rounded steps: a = 16.9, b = 17.2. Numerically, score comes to 0.3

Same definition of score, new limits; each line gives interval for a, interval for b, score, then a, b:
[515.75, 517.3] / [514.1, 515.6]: -1.8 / 16.9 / 15.0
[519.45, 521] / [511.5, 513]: -0.1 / 17.1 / 17.0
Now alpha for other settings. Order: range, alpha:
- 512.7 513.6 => 15.4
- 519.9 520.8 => 16.07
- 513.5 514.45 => 8.934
